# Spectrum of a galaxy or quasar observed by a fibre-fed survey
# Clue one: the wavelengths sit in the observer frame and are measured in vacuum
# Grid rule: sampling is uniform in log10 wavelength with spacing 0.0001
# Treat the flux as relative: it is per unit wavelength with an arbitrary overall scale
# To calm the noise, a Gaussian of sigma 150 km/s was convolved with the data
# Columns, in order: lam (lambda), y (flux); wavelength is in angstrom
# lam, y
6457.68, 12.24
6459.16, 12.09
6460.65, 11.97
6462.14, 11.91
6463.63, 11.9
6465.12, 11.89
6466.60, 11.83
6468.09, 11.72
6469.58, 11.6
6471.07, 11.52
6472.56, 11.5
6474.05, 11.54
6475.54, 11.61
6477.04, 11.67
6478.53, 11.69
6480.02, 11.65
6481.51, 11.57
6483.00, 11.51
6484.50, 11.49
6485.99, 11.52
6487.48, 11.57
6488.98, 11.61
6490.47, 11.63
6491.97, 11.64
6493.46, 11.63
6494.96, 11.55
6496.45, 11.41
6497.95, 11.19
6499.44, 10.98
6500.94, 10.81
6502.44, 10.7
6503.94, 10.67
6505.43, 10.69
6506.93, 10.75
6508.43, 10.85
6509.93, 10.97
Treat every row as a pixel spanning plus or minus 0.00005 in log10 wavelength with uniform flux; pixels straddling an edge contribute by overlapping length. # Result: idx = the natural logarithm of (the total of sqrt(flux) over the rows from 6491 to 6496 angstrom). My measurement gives 2.324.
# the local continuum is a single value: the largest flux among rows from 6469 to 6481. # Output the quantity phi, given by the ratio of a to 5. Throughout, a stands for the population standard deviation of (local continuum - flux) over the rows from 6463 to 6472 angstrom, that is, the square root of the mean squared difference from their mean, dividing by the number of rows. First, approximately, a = 0.14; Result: 0.029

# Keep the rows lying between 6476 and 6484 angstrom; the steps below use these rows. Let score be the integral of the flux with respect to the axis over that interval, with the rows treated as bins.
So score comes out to 93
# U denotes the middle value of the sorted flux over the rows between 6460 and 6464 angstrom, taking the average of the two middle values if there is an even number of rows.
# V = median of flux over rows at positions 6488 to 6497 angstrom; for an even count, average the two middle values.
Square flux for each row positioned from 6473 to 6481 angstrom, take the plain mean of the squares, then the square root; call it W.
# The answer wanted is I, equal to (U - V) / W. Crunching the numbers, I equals 0.02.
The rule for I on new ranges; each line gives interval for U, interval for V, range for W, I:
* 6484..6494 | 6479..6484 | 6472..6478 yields 0.00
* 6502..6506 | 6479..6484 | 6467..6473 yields -0.08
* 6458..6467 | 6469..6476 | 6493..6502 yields 0.03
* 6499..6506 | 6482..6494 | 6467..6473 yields -0.08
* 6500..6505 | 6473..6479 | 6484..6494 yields -0.08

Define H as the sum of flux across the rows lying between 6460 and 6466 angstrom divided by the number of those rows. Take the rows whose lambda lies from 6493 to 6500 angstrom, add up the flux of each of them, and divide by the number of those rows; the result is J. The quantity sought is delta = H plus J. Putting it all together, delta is 23.3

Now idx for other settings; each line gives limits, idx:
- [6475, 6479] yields 2.327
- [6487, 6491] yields 2.324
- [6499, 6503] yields 2.290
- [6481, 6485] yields 2.321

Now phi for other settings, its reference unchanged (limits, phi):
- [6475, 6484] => 0.012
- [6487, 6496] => 0.007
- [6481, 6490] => 0.008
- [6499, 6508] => 0.021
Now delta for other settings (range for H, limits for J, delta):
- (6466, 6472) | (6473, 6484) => 23.3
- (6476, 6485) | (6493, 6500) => 22.9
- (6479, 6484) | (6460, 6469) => 23.4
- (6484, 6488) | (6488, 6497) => 23.1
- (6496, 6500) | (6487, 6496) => 22.8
